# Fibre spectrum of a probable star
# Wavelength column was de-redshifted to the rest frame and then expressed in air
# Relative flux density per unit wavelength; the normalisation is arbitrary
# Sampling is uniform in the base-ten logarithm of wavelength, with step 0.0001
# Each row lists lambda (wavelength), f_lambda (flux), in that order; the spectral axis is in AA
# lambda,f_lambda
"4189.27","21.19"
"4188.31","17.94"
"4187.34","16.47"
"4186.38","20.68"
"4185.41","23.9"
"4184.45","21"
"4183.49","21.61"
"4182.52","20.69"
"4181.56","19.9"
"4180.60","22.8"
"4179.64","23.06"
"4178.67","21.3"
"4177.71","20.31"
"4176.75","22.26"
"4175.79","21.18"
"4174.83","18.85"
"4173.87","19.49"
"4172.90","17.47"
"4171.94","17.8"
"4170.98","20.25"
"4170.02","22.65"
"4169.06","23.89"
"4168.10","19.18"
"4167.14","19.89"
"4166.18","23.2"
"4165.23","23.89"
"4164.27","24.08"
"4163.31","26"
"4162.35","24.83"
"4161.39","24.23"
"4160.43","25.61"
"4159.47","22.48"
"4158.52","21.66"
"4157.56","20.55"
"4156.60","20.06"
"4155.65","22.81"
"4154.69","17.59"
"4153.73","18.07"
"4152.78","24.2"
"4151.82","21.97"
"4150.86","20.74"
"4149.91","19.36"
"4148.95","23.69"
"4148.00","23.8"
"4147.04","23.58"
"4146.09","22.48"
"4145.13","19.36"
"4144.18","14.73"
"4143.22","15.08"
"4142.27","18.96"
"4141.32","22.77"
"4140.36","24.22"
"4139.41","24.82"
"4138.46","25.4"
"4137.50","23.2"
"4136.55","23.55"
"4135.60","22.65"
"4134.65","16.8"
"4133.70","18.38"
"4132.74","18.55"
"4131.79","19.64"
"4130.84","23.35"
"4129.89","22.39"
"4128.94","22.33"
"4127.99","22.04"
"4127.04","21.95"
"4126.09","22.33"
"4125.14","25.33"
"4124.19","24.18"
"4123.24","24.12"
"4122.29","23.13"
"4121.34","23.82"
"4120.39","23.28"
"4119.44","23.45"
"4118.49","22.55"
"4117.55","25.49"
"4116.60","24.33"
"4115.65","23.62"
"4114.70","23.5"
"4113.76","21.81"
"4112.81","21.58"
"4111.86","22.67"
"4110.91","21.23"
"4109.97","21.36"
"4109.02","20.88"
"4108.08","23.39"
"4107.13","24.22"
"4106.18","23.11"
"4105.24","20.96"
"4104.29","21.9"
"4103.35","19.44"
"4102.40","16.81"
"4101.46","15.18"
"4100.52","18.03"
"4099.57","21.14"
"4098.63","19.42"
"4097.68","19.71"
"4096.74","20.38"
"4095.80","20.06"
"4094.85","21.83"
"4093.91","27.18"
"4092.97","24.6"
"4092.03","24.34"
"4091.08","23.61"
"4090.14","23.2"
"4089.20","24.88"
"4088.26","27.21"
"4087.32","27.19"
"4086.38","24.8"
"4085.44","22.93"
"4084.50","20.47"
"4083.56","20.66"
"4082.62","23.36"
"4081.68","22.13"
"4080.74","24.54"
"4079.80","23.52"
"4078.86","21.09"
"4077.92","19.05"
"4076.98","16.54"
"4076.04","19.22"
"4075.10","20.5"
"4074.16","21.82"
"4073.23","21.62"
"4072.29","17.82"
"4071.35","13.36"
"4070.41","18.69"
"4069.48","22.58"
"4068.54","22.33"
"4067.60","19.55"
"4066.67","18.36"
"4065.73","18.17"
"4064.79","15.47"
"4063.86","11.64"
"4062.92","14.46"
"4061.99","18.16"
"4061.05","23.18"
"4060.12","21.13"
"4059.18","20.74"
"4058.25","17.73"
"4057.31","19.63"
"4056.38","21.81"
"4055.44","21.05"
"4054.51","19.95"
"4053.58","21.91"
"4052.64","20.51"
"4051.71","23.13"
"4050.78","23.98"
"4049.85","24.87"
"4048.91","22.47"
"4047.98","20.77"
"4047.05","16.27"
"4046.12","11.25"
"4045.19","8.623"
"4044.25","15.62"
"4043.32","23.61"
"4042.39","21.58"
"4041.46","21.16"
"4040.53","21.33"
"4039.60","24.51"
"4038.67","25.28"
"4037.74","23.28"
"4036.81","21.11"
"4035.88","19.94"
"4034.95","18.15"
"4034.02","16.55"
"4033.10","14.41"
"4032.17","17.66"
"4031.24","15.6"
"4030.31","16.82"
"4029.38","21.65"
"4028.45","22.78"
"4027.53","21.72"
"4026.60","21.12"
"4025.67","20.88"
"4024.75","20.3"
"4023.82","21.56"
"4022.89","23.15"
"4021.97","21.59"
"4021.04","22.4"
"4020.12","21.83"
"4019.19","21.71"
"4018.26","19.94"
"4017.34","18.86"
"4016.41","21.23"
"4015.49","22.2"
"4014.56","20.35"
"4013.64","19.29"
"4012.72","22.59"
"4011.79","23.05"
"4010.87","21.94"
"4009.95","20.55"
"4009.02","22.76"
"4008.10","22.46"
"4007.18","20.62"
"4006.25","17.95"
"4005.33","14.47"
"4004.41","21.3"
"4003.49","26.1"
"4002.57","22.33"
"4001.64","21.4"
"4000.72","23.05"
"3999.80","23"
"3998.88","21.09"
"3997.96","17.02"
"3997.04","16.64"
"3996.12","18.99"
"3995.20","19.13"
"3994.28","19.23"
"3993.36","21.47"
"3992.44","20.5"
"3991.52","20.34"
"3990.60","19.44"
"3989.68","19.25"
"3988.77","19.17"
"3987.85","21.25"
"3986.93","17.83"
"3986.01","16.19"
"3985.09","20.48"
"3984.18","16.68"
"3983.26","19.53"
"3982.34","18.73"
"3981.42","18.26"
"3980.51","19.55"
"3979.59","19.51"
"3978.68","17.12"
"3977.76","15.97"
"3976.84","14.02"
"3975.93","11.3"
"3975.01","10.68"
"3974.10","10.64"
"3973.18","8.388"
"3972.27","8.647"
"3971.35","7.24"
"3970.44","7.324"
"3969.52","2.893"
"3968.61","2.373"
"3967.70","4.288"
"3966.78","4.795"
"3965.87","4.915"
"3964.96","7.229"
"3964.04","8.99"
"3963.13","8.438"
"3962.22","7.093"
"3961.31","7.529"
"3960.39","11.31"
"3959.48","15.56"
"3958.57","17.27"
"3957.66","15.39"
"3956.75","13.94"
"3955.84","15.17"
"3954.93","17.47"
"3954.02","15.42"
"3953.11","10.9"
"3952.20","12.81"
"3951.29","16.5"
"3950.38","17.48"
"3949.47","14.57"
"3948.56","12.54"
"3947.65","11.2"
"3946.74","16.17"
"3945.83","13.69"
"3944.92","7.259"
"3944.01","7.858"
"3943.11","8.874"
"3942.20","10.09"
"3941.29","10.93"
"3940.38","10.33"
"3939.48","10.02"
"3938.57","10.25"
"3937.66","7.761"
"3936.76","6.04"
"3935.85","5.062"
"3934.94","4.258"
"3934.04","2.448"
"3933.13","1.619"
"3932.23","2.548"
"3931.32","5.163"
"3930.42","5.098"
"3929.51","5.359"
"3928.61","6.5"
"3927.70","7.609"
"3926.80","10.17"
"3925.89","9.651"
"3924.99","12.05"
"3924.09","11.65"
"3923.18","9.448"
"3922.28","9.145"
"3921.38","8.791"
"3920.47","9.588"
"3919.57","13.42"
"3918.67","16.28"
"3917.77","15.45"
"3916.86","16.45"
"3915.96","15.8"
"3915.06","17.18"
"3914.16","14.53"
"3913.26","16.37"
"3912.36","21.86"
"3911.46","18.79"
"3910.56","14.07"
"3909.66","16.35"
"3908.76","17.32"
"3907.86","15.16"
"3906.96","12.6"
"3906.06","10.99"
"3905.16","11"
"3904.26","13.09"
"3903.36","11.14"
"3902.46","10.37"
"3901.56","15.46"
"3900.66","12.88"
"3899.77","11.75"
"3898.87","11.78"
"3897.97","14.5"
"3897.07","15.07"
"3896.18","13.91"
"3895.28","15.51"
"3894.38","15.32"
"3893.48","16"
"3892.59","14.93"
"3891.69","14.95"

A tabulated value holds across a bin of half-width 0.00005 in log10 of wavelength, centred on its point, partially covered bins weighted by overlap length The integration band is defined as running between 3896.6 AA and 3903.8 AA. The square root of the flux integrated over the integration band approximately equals 10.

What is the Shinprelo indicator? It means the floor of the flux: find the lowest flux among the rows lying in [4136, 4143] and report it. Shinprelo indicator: 18.96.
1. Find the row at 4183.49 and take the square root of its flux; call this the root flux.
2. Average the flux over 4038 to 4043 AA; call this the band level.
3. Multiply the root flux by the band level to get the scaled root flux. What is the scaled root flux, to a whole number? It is 106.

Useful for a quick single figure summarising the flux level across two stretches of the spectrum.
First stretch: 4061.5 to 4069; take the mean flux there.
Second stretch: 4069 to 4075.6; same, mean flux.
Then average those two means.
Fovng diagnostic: 18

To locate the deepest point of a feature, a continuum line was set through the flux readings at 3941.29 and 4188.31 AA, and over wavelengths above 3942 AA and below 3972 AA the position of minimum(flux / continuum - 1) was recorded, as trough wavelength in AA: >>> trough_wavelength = 3968.61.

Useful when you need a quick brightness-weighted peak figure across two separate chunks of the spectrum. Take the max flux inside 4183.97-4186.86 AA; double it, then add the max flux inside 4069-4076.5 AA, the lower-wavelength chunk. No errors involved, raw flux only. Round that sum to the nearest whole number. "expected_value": 70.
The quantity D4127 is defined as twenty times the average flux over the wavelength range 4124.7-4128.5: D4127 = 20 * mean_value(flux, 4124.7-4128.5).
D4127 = 458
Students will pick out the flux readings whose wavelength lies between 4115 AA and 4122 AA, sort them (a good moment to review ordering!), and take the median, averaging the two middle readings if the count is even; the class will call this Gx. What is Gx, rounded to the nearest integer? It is 24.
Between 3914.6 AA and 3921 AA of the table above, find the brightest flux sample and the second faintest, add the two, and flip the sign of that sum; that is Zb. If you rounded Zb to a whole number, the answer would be -31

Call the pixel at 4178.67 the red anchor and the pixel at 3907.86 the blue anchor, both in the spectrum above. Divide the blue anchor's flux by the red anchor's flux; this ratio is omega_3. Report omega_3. 0.71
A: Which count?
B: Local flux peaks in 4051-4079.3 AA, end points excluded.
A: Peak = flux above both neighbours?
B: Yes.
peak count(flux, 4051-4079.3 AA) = 5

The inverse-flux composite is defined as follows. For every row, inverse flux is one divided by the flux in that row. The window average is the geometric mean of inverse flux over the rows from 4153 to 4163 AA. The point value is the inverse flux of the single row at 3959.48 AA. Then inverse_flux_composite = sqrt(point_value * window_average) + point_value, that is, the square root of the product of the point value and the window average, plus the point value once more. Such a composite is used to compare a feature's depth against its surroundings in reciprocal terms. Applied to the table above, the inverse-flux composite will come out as 0.12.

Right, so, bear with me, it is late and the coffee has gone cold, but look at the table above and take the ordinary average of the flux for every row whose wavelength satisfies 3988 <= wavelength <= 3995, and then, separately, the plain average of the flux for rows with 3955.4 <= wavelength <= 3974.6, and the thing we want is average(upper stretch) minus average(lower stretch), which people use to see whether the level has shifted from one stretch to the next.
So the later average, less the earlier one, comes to 11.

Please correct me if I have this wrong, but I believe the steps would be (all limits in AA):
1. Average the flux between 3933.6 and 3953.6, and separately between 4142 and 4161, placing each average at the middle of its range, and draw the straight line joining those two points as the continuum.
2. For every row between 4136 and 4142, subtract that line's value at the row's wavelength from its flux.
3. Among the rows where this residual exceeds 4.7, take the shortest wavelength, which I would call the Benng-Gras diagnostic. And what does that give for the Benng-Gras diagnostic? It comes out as 4138.46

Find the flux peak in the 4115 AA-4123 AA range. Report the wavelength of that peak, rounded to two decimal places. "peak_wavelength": 4117.55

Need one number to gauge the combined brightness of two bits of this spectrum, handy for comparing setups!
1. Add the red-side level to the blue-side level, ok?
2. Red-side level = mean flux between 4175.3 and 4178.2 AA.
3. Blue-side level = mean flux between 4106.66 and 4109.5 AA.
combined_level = 44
